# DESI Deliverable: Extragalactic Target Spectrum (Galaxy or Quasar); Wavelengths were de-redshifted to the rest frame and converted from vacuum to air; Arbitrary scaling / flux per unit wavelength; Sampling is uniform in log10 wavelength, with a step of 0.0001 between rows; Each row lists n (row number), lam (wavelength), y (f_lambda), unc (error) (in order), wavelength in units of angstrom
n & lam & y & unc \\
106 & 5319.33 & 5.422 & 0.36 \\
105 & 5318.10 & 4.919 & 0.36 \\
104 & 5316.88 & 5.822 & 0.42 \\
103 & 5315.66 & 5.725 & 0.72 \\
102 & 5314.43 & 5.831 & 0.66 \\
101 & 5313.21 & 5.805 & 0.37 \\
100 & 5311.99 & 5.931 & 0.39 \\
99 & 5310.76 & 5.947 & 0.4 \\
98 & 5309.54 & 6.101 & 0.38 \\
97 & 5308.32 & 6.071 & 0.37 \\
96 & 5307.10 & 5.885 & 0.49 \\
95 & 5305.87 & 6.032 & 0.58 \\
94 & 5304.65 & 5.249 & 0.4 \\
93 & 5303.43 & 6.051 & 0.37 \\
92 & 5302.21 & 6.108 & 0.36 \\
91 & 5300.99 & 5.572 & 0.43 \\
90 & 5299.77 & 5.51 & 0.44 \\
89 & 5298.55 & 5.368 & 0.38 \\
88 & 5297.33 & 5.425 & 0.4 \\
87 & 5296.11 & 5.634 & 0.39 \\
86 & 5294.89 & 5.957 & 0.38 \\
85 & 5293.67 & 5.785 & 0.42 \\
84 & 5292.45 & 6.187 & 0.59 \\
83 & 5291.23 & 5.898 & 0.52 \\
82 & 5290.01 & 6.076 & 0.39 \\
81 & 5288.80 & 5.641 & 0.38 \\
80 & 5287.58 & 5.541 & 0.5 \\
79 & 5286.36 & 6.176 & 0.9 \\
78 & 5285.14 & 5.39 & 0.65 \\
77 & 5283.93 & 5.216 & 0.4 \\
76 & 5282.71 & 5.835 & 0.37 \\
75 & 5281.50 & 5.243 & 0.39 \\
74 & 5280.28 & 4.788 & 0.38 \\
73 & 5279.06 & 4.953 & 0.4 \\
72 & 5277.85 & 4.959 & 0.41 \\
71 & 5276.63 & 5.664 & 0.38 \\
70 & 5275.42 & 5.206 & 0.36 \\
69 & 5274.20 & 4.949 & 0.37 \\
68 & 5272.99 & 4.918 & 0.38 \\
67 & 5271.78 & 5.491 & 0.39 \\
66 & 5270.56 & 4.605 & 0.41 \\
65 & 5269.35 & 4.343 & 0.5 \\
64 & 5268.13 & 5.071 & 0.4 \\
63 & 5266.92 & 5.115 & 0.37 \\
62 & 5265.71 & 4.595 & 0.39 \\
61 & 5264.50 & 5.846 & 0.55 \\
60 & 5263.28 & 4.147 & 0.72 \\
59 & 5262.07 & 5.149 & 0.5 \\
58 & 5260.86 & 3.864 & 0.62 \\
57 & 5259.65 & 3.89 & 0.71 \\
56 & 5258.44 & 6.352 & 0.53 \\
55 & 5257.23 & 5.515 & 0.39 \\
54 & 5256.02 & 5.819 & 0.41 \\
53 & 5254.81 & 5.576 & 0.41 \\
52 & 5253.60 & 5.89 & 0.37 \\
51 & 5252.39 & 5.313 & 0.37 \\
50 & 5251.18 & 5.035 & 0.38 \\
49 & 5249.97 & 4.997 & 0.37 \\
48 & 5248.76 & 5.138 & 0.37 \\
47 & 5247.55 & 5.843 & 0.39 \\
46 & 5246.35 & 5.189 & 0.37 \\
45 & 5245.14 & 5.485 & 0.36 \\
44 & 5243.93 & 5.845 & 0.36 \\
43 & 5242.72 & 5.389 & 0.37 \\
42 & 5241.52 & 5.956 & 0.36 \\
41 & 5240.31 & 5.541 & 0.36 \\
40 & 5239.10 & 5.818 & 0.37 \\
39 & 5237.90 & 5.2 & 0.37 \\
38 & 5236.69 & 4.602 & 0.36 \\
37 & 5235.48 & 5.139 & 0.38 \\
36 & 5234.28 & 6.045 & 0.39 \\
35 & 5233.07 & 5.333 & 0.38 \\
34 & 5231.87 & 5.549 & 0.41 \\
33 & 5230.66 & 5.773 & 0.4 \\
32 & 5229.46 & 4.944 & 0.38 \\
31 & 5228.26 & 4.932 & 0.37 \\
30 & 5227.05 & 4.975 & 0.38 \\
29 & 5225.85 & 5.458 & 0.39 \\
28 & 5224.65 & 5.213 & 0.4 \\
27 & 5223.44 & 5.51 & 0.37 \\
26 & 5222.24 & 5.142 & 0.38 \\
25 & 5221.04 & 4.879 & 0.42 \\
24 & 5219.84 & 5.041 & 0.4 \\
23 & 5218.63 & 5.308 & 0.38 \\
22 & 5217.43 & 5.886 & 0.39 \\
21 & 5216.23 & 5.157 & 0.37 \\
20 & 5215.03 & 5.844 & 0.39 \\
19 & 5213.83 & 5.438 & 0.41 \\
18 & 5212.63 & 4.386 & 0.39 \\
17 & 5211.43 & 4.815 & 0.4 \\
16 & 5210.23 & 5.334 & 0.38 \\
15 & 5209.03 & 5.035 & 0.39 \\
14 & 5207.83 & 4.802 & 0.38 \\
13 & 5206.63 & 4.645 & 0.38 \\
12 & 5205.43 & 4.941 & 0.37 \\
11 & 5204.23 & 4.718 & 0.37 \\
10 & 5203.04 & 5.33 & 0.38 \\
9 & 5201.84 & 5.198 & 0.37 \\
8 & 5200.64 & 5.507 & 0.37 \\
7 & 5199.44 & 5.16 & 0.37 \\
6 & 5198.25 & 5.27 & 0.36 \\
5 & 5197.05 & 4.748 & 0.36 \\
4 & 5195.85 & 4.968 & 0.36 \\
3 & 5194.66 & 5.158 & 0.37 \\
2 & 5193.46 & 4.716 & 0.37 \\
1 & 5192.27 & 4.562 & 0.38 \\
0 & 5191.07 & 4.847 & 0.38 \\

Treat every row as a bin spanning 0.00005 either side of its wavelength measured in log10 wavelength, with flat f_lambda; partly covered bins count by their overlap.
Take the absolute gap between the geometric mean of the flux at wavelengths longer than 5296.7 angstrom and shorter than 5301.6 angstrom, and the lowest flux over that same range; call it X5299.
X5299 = 0.10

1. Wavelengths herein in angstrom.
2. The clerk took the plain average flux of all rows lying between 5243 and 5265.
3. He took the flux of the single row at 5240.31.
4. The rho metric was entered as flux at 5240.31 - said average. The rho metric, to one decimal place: 0.3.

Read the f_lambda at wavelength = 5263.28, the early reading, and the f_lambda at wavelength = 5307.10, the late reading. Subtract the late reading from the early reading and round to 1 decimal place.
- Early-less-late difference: -1.7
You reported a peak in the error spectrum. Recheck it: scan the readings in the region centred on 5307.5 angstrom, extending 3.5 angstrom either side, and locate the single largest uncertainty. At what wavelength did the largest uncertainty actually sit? 5305.87 angstrom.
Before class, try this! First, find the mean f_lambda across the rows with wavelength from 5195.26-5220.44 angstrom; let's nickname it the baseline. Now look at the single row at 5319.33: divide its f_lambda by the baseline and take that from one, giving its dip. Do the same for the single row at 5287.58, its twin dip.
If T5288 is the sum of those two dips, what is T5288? -0.14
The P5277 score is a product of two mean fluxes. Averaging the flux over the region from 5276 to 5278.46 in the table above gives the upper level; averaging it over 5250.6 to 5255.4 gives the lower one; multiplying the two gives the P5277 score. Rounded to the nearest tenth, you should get 29.0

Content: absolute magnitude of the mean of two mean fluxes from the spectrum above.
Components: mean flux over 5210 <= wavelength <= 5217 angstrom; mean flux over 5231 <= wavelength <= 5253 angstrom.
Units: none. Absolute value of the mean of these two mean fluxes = 5.29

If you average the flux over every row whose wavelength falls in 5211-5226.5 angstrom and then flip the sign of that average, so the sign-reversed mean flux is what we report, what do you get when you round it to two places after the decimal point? -5.24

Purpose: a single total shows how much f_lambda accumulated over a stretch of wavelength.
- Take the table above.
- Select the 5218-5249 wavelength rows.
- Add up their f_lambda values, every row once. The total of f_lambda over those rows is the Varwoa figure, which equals 139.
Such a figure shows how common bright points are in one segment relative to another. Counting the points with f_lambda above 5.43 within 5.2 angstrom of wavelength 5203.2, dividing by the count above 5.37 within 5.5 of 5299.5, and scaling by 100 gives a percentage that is 14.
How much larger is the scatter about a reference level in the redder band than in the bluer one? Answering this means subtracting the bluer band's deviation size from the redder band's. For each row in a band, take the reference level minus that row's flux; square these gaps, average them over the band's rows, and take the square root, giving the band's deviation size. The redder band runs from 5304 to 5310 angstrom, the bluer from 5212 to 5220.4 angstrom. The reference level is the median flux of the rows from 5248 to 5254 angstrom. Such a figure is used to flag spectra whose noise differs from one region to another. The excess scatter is 0.30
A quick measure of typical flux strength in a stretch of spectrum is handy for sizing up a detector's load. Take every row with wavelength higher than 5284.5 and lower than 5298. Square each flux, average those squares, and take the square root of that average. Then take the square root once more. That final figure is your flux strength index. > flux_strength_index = 2.41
